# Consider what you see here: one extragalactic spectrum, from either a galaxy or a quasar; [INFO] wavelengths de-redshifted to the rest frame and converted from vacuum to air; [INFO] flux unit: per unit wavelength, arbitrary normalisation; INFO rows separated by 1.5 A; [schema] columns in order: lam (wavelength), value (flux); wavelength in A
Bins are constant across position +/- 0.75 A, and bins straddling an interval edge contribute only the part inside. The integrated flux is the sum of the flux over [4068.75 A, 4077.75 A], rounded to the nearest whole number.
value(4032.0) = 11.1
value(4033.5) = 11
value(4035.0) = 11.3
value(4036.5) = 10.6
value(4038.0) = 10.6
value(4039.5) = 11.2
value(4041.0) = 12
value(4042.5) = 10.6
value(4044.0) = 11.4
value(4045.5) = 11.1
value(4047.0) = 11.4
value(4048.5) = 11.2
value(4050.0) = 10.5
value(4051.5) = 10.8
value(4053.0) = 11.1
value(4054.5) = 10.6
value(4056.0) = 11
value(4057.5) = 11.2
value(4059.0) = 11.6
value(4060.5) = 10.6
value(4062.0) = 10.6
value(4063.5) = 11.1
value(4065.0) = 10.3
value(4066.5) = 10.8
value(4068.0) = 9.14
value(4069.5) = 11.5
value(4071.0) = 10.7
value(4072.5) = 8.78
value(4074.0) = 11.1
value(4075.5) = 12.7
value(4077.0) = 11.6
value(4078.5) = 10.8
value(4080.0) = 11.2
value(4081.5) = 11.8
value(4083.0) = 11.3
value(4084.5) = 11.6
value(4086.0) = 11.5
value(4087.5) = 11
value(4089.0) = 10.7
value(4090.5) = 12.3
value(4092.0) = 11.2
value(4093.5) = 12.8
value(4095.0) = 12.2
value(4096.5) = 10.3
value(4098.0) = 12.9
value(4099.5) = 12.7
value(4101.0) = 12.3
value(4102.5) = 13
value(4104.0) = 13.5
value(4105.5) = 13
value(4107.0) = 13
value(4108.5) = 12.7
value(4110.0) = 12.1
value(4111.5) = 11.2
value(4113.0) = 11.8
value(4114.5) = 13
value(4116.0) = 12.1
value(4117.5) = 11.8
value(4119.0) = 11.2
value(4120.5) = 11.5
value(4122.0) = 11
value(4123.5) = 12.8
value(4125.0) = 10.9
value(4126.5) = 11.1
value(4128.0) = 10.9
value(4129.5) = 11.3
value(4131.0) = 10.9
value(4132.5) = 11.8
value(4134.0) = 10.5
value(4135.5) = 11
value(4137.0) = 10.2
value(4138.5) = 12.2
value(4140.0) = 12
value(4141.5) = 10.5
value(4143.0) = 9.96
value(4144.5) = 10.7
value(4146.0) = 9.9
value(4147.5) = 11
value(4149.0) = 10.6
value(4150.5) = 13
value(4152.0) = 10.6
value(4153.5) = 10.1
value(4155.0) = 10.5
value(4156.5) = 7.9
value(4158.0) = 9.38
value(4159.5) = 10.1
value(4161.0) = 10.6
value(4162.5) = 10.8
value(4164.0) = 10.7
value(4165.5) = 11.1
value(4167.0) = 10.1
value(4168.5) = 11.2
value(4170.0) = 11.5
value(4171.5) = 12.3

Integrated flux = 66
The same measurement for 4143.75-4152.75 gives 66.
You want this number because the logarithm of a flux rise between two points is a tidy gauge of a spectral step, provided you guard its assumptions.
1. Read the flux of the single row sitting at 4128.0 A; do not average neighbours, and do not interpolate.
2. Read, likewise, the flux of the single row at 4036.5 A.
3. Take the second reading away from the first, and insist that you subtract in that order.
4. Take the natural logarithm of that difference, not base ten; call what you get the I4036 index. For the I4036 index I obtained -1.2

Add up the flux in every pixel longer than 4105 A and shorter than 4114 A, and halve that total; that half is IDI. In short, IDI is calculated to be 37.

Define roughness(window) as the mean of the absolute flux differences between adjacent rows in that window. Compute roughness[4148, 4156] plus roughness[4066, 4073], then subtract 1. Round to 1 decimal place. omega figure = 2.1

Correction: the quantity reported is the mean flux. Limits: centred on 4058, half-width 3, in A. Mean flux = 11.1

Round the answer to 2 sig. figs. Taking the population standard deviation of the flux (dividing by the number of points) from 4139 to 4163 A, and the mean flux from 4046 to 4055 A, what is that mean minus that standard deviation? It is 9.9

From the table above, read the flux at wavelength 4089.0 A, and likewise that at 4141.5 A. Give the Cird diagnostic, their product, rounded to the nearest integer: 112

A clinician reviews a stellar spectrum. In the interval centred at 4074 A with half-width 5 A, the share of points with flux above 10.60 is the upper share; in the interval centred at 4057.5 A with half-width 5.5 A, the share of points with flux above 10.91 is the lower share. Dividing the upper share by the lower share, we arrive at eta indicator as 1.5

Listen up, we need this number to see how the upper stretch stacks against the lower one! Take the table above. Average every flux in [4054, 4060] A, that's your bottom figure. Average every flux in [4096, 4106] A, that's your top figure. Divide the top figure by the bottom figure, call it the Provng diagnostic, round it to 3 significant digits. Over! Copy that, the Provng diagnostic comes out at 1.13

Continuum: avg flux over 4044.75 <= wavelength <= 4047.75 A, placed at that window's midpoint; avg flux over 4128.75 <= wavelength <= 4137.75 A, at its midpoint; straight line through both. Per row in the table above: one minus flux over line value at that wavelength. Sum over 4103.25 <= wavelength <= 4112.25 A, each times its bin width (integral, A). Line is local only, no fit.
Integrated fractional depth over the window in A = -1.3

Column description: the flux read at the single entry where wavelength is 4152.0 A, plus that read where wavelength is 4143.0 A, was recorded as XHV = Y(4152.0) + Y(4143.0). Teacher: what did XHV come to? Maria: 20.6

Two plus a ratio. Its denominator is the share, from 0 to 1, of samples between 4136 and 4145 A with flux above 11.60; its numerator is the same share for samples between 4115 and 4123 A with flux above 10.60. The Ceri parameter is 5.0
